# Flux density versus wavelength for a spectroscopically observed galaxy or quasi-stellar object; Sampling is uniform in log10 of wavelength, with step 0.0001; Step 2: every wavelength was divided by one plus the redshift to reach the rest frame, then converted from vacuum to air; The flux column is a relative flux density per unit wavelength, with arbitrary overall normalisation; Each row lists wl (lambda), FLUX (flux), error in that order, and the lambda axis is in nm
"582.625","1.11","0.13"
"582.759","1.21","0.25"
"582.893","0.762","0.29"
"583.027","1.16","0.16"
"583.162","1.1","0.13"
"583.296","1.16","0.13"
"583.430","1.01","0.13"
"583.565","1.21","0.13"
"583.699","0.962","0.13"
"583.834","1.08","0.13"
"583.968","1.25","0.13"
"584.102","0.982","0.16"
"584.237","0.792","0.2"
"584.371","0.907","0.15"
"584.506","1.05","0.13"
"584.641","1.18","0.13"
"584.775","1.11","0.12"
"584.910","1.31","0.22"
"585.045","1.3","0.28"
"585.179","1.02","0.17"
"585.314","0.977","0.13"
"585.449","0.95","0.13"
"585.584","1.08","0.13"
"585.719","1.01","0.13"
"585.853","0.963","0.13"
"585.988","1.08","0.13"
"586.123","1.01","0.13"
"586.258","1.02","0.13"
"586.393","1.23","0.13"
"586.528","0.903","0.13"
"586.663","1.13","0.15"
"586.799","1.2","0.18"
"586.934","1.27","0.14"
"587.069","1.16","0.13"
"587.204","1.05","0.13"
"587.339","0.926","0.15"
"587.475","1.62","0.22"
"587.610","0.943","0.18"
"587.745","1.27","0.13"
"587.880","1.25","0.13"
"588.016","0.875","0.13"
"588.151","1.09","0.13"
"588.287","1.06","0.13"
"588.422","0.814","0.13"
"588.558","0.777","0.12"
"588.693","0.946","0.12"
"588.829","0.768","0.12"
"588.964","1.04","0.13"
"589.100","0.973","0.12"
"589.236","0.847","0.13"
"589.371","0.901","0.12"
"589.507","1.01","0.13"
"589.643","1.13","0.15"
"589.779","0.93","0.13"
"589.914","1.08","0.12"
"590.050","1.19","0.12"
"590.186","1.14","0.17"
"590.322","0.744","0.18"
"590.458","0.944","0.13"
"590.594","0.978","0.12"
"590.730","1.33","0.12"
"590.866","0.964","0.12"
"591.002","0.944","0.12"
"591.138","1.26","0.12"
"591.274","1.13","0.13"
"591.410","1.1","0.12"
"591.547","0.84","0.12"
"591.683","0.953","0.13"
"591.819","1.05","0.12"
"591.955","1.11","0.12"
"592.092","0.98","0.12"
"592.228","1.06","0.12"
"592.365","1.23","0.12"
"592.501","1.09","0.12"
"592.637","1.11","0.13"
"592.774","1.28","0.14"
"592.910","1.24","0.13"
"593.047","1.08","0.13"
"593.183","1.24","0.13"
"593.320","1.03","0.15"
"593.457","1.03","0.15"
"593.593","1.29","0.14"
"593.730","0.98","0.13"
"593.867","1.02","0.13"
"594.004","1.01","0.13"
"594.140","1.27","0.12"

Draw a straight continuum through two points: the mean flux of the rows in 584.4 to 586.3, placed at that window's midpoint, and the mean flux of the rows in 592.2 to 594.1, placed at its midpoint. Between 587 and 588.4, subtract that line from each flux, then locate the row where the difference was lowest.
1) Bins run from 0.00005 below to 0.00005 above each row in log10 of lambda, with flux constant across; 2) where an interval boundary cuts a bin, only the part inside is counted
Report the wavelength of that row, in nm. 588.016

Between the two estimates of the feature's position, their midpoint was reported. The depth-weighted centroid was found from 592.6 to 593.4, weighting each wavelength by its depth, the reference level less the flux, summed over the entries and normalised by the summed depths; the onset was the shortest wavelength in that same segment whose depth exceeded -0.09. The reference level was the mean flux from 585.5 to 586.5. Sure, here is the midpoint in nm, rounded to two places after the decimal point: 592.77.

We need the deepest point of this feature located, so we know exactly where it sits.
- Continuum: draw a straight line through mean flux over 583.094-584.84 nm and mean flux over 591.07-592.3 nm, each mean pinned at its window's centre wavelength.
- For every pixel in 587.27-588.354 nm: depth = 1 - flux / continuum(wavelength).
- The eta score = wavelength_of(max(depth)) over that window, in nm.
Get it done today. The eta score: 588.016 nm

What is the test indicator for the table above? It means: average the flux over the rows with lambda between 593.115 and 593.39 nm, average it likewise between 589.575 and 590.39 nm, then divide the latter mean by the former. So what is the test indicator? 0.91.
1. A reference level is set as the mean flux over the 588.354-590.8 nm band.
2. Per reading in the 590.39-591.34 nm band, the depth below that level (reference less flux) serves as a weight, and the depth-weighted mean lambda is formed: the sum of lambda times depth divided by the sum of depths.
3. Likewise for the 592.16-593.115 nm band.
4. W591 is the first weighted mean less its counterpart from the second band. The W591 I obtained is -1.66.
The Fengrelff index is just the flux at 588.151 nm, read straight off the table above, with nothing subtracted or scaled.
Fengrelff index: 1.09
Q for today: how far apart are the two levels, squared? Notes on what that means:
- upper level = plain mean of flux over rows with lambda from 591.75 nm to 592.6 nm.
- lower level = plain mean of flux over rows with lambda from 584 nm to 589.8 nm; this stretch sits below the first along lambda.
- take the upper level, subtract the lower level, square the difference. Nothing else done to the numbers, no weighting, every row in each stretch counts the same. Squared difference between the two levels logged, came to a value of 0.002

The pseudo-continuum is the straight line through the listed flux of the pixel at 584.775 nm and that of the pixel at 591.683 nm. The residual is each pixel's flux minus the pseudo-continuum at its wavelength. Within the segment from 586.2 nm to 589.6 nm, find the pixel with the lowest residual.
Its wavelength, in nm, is 588.829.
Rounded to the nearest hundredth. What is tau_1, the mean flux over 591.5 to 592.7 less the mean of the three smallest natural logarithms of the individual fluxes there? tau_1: 1.13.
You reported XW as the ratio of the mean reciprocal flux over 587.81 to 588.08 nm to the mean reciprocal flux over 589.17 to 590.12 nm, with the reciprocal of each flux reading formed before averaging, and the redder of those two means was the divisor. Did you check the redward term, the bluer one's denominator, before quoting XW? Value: 0.97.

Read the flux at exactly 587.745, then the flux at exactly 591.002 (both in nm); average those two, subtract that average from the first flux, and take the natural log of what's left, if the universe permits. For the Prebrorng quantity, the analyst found -1.8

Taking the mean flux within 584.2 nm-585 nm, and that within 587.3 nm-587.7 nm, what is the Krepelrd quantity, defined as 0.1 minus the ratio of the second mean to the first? -1.00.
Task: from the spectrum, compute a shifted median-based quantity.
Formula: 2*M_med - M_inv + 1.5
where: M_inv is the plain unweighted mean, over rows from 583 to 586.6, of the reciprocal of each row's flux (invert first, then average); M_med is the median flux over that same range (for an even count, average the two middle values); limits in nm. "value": 2.65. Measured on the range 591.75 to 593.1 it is 2.80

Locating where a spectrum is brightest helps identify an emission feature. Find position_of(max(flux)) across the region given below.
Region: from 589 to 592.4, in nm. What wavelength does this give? 590.730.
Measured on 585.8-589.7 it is 587.475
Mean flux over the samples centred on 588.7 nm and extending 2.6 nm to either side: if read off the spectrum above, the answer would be 1.05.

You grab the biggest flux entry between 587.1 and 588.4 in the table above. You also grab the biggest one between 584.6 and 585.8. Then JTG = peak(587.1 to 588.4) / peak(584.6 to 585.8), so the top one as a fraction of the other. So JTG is 1.24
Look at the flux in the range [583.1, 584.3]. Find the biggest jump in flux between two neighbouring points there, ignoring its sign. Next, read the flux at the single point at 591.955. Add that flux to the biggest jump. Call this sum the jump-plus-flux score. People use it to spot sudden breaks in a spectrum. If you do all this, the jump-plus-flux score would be 1.38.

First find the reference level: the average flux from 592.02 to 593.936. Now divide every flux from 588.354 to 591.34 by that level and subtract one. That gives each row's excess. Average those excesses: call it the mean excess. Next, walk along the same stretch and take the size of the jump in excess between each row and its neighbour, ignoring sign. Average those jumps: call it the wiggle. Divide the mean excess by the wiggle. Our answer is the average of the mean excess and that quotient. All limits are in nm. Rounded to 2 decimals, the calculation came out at -0.44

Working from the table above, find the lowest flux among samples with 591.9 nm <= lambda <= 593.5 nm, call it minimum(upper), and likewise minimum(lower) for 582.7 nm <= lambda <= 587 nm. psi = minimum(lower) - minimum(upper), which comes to -0.22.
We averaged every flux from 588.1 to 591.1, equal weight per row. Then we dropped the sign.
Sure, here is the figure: 0.98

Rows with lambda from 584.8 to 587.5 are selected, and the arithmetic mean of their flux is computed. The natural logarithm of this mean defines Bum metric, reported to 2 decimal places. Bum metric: 0.10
